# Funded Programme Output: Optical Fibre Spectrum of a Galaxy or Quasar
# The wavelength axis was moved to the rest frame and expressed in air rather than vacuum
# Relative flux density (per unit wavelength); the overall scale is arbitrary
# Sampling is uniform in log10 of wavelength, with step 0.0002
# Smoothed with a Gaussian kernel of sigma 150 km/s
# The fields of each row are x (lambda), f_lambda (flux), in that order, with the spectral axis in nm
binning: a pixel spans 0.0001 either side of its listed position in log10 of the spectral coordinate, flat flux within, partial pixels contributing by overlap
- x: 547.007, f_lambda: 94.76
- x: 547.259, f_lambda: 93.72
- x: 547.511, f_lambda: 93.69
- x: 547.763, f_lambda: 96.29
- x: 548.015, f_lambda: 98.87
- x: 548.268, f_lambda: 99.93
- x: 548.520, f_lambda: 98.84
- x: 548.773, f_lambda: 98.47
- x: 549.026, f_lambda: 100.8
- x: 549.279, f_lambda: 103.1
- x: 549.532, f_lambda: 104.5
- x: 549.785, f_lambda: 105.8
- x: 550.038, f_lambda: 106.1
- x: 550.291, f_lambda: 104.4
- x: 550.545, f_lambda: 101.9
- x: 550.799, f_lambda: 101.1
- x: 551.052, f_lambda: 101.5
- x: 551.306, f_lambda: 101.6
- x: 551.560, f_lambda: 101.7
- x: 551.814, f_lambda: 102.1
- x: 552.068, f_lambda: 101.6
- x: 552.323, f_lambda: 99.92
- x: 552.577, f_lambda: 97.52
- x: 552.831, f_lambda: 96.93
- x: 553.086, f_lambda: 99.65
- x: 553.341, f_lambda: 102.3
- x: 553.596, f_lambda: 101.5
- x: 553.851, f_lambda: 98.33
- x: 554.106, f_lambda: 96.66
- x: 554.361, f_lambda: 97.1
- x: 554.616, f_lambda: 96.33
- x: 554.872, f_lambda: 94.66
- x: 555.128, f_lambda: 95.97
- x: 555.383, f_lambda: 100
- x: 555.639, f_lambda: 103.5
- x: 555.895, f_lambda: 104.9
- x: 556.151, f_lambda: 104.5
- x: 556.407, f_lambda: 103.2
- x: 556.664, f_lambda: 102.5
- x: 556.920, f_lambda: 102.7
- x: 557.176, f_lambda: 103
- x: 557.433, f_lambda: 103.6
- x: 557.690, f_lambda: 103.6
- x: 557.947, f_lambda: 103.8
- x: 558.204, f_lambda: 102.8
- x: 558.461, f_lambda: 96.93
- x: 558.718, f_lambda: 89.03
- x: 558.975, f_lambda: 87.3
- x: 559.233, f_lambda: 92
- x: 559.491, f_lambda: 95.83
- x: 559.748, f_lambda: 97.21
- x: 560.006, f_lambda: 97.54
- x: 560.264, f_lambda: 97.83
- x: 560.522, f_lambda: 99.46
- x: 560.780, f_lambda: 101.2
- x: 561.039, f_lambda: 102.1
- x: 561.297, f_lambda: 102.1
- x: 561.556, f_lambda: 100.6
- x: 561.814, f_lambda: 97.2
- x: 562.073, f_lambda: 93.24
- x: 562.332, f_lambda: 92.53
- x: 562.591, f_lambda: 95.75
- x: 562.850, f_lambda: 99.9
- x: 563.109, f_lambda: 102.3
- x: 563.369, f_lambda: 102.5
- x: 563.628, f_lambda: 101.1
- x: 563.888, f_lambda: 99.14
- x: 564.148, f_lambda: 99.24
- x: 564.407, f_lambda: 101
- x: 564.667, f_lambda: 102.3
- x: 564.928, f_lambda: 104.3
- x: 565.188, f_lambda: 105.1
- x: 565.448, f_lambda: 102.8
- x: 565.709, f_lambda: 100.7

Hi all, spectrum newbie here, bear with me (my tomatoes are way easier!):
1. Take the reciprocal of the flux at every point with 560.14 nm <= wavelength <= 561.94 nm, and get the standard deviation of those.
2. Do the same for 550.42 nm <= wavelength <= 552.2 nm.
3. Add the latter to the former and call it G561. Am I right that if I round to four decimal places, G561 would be 0.0002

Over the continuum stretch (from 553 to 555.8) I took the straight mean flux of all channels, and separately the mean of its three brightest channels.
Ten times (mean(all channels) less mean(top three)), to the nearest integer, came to -37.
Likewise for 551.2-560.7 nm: -51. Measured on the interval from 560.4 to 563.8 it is -31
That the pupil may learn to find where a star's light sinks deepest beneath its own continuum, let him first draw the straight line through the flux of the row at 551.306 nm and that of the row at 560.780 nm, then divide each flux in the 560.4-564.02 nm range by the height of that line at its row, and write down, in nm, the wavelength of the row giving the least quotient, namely 562.332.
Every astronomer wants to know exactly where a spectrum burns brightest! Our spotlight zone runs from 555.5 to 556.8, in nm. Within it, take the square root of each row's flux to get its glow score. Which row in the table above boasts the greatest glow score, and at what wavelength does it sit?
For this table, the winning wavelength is 555.895 nm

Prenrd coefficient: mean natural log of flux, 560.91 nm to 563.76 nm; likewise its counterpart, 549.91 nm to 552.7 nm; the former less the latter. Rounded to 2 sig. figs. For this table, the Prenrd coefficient -0.028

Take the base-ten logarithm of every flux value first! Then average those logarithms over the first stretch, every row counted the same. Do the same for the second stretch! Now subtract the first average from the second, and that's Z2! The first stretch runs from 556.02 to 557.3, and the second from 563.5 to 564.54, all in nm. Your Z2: -0.013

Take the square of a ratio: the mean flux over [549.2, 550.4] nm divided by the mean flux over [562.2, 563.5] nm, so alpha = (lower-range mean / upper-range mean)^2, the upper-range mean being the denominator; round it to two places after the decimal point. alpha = 1.13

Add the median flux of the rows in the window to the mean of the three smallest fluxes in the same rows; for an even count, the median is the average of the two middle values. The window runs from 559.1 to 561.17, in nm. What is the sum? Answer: 193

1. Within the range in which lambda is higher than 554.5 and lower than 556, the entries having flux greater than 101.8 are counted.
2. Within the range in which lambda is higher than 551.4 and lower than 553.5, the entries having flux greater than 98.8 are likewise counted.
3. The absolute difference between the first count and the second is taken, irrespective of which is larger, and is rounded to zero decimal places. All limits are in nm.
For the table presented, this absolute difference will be 4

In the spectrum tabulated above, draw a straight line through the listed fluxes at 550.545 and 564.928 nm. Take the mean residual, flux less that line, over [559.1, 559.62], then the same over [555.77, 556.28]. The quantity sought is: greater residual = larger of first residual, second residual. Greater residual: 1.9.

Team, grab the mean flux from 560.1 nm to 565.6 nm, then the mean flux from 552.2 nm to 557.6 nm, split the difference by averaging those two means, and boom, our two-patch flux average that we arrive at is 100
